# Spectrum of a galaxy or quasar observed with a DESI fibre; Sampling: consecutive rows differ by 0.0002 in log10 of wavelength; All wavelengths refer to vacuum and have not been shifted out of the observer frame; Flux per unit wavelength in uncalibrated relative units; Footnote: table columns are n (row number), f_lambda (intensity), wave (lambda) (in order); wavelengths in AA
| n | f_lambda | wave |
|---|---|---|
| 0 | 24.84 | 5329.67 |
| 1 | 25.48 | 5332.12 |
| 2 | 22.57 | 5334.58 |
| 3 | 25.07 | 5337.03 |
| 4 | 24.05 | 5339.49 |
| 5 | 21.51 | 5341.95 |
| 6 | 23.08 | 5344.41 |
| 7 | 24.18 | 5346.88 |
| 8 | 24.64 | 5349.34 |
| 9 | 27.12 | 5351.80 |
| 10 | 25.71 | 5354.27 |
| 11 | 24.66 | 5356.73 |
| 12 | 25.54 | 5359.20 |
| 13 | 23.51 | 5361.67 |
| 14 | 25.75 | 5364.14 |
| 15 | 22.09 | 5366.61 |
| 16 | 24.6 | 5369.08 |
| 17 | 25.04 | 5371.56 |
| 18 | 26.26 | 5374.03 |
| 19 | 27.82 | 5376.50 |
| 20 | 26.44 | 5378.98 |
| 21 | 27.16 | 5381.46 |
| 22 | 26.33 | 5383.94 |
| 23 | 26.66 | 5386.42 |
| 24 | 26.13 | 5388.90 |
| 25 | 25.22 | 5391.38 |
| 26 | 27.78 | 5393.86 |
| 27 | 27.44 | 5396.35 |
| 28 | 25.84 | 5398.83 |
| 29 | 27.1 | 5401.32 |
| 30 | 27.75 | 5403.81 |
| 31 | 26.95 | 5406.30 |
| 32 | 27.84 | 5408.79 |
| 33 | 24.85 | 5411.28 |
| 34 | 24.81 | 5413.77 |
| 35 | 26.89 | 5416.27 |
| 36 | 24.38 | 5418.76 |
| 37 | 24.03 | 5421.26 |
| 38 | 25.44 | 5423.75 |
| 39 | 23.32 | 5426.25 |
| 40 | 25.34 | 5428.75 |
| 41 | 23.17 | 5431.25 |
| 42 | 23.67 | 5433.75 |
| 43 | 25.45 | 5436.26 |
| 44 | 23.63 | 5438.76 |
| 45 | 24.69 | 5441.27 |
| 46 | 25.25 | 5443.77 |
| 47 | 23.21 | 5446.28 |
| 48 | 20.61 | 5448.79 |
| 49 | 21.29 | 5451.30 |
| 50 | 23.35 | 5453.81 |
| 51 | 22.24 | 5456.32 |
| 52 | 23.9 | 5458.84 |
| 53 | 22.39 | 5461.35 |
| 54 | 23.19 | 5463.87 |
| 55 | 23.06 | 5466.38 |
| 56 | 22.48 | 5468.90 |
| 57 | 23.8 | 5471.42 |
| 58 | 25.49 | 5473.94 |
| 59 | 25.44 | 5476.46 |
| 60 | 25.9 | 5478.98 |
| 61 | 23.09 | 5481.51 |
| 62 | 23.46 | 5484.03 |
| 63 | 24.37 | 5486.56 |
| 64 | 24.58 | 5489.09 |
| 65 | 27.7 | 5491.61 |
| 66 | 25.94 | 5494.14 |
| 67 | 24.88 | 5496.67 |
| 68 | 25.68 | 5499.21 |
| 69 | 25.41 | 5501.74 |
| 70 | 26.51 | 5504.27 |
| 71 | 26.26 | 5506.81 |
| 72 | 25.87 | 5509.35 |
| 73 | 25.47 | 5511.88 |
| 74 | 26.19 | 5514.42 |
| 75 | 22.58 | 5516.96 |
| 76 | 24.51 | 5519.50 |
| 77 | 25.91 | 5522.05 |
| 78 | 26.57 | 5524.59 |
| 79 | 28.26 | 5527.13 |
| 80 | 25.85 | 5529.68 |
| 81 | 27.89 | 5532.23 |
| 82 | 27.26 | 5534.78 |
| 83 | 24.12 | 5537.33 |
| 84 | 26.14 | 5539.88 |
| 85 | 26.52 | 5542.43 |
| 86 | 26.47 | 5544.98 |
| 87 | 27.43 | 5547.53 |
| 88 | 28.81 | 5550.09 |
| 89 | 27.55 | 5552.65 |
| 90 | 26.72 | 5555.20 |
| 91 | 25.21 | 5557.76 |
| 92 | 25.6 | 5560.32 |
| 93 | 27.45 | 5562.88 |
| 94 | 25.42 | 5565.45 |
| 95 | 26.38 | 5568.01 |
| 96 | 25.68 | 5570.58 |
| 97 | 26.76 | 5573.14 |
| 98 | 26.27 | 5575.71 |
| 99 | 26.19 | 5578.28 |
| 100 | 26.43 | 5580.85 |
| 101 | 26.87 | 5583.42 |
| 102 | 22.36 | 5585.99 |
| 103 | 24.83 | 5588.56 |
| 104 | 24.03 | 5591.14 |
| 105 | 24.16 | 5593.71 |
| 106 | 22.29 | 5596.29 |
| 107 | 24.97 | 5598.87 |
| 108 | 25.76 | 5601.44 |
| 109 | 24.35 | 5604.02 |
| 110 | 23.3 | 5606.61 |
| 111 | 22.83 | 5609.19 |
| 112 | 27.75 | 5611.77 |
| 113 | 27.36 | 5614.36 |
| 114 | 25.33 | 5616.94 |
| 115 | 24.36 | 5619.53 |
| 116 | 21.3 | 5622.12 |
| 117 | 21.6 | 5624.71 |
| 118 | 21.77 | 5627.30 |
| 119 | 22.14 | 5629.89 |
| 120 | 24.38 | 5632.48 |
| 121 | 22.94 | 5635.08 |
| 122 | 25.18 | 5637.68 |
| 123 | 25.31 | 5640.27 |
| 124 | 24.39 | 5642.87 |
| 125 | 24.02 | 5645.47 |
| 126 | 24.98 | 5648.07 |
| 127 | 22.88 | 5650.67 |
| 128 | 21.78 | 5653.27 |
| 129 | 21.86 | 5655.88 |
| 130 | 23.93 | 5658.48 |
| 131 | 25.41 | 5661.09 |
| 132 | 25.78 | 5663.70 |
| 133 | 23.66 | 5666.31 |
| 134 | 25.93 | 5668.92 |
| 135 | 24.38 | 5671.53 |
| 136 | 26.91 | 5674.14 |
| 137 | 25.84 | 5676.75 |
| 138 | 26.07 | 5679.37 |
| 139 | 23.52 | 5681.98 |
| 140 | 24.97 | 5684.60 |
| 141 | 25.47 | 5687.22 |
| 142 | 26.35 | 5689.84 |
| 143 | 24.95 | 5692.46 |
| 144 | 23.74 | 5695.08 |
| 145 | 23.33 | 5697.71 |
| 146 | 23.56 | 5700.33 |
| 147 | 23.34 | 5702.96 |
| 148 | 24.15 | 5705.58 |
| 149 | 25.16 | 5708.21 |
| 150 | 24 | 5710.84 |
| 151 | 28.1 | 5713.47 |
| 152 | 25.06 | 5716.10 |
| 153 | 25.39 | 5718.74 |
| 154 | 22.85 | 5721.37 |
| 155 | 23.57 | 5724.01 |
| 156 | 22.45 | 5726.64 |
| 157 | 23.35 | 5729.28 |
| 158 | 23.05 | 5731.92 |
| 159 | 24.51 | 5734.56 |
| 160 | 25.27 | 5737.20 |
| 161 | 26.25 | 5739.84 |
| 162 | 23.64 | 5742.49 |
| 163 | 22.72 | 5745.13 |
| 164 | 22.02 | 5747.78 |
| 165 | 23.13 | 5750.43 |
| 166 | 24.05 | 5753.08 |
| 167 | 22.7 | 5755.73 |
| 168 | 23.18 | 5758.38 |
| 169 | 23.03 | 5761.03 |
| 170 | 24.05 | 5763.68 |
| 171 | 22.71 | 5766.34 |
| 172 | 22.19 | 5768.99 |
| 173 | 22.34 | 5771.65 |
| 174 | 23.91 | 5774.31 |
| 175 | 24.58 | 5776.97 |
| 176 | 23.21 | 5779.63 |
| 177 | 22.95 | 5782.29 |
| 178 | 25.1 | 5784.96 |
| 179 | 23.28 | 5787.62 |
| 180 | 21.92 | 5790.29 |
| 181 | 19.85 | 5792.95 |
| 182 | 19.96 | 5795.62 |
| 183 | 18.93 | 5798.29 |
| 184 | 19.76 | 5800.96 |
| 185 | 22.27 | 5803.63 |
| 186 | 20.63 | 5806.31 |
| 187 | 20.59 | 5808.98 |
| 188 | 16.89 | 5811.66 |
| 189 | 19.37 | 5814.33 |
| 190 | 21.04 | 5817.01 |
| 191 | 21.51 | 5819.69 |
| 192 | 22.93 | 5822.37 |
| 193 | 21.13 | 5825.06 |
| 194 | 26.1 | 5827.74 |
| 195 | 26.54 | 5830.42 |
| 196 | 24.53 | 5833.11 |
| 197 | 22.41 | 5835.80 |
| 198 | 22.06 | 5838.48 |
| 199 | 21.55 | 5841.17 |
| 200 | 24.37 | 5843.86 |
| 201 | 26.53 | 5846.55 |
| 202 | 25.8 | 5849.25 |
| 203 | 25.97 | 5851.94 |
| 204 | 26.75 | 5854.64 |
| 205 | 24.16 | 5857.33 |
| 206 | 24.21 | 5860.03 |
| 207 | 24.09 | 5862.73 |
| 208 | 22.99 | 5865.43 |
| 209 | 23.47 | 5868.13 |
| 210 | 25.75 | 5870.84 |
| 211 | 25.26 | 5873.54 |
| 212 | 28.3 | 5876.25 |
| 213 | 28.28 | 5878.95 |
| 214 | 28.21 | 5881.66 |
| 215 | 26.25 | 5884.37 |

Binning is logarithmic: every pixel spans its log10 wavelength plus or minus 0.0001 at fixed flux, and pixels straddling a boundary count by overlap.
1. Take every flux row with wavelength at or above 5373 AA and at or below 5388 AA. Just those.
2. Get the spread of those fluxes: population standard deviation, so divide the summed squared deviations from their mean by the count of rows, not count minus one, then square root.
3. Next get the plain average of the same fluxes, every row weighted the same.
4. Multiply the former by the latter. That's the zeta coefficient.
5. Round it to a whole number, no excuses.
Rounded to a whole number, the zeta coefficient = 15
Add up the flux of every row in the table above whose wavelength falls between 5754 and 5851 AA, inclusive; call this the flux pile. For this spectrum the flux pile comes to 810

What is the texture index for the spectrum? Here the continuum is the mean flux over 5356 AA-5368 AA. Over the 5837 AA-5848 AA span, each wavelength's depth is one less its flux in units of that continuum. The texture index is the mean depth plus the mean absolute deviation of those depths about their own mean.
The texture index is 0.10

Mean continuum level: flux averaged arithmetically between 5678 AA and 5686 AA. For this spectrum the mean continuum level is 24.9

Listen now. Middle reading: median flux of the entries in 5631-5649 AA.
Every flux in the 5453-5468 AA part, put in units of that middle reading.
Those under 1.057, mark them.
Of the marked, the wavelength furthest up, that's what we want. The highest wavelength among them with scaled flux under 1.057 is 5466.38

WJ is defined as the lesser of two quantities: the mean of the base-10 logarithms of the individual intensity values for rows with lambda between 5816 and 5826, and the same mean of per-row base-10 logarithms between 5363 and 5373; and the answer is 1.34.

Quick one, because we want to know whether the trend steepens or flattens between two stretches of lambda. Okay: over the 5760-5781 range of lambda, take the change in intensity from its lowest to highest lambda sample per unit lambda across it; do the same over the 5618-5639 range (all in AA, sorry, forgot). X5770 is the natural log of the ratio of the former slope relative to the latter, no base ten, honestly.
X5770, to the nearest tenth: -1.5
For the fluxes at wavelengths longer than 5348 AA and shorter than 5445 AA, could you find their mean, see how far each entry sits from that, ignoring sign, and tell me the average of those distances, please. 1.19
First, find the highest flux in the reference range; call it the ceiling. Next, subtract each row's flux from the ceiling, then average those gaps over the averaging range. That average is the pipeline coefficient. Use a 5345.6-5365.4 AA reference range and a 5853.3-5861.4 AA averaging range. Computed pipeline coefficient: 2.1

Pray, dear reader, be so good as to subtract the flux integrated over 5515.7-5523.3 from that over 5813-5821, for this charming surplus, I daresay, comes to -20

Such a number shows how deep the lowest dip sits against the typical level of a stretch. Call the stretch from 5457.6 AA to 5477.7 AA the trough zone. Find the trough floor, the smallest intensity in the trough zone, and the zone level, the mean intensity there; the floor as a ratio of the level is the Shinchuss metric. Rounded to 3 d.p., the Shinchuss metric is 0.944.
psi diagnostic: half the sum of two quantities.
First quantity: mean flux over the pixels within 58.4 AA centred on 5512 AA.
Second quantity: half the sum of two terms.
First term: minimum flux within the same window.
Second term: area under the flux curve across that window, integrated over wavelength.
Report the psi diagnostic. 394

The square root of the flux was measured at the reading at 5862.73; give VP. 4.91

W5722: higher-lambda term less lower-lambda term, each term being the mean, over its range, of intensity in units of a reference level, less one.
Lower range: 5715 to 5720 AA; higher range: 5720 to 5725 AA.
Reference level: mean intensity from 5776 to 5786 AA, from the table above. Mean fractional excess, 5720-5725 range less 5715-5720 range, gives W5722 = -0.08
